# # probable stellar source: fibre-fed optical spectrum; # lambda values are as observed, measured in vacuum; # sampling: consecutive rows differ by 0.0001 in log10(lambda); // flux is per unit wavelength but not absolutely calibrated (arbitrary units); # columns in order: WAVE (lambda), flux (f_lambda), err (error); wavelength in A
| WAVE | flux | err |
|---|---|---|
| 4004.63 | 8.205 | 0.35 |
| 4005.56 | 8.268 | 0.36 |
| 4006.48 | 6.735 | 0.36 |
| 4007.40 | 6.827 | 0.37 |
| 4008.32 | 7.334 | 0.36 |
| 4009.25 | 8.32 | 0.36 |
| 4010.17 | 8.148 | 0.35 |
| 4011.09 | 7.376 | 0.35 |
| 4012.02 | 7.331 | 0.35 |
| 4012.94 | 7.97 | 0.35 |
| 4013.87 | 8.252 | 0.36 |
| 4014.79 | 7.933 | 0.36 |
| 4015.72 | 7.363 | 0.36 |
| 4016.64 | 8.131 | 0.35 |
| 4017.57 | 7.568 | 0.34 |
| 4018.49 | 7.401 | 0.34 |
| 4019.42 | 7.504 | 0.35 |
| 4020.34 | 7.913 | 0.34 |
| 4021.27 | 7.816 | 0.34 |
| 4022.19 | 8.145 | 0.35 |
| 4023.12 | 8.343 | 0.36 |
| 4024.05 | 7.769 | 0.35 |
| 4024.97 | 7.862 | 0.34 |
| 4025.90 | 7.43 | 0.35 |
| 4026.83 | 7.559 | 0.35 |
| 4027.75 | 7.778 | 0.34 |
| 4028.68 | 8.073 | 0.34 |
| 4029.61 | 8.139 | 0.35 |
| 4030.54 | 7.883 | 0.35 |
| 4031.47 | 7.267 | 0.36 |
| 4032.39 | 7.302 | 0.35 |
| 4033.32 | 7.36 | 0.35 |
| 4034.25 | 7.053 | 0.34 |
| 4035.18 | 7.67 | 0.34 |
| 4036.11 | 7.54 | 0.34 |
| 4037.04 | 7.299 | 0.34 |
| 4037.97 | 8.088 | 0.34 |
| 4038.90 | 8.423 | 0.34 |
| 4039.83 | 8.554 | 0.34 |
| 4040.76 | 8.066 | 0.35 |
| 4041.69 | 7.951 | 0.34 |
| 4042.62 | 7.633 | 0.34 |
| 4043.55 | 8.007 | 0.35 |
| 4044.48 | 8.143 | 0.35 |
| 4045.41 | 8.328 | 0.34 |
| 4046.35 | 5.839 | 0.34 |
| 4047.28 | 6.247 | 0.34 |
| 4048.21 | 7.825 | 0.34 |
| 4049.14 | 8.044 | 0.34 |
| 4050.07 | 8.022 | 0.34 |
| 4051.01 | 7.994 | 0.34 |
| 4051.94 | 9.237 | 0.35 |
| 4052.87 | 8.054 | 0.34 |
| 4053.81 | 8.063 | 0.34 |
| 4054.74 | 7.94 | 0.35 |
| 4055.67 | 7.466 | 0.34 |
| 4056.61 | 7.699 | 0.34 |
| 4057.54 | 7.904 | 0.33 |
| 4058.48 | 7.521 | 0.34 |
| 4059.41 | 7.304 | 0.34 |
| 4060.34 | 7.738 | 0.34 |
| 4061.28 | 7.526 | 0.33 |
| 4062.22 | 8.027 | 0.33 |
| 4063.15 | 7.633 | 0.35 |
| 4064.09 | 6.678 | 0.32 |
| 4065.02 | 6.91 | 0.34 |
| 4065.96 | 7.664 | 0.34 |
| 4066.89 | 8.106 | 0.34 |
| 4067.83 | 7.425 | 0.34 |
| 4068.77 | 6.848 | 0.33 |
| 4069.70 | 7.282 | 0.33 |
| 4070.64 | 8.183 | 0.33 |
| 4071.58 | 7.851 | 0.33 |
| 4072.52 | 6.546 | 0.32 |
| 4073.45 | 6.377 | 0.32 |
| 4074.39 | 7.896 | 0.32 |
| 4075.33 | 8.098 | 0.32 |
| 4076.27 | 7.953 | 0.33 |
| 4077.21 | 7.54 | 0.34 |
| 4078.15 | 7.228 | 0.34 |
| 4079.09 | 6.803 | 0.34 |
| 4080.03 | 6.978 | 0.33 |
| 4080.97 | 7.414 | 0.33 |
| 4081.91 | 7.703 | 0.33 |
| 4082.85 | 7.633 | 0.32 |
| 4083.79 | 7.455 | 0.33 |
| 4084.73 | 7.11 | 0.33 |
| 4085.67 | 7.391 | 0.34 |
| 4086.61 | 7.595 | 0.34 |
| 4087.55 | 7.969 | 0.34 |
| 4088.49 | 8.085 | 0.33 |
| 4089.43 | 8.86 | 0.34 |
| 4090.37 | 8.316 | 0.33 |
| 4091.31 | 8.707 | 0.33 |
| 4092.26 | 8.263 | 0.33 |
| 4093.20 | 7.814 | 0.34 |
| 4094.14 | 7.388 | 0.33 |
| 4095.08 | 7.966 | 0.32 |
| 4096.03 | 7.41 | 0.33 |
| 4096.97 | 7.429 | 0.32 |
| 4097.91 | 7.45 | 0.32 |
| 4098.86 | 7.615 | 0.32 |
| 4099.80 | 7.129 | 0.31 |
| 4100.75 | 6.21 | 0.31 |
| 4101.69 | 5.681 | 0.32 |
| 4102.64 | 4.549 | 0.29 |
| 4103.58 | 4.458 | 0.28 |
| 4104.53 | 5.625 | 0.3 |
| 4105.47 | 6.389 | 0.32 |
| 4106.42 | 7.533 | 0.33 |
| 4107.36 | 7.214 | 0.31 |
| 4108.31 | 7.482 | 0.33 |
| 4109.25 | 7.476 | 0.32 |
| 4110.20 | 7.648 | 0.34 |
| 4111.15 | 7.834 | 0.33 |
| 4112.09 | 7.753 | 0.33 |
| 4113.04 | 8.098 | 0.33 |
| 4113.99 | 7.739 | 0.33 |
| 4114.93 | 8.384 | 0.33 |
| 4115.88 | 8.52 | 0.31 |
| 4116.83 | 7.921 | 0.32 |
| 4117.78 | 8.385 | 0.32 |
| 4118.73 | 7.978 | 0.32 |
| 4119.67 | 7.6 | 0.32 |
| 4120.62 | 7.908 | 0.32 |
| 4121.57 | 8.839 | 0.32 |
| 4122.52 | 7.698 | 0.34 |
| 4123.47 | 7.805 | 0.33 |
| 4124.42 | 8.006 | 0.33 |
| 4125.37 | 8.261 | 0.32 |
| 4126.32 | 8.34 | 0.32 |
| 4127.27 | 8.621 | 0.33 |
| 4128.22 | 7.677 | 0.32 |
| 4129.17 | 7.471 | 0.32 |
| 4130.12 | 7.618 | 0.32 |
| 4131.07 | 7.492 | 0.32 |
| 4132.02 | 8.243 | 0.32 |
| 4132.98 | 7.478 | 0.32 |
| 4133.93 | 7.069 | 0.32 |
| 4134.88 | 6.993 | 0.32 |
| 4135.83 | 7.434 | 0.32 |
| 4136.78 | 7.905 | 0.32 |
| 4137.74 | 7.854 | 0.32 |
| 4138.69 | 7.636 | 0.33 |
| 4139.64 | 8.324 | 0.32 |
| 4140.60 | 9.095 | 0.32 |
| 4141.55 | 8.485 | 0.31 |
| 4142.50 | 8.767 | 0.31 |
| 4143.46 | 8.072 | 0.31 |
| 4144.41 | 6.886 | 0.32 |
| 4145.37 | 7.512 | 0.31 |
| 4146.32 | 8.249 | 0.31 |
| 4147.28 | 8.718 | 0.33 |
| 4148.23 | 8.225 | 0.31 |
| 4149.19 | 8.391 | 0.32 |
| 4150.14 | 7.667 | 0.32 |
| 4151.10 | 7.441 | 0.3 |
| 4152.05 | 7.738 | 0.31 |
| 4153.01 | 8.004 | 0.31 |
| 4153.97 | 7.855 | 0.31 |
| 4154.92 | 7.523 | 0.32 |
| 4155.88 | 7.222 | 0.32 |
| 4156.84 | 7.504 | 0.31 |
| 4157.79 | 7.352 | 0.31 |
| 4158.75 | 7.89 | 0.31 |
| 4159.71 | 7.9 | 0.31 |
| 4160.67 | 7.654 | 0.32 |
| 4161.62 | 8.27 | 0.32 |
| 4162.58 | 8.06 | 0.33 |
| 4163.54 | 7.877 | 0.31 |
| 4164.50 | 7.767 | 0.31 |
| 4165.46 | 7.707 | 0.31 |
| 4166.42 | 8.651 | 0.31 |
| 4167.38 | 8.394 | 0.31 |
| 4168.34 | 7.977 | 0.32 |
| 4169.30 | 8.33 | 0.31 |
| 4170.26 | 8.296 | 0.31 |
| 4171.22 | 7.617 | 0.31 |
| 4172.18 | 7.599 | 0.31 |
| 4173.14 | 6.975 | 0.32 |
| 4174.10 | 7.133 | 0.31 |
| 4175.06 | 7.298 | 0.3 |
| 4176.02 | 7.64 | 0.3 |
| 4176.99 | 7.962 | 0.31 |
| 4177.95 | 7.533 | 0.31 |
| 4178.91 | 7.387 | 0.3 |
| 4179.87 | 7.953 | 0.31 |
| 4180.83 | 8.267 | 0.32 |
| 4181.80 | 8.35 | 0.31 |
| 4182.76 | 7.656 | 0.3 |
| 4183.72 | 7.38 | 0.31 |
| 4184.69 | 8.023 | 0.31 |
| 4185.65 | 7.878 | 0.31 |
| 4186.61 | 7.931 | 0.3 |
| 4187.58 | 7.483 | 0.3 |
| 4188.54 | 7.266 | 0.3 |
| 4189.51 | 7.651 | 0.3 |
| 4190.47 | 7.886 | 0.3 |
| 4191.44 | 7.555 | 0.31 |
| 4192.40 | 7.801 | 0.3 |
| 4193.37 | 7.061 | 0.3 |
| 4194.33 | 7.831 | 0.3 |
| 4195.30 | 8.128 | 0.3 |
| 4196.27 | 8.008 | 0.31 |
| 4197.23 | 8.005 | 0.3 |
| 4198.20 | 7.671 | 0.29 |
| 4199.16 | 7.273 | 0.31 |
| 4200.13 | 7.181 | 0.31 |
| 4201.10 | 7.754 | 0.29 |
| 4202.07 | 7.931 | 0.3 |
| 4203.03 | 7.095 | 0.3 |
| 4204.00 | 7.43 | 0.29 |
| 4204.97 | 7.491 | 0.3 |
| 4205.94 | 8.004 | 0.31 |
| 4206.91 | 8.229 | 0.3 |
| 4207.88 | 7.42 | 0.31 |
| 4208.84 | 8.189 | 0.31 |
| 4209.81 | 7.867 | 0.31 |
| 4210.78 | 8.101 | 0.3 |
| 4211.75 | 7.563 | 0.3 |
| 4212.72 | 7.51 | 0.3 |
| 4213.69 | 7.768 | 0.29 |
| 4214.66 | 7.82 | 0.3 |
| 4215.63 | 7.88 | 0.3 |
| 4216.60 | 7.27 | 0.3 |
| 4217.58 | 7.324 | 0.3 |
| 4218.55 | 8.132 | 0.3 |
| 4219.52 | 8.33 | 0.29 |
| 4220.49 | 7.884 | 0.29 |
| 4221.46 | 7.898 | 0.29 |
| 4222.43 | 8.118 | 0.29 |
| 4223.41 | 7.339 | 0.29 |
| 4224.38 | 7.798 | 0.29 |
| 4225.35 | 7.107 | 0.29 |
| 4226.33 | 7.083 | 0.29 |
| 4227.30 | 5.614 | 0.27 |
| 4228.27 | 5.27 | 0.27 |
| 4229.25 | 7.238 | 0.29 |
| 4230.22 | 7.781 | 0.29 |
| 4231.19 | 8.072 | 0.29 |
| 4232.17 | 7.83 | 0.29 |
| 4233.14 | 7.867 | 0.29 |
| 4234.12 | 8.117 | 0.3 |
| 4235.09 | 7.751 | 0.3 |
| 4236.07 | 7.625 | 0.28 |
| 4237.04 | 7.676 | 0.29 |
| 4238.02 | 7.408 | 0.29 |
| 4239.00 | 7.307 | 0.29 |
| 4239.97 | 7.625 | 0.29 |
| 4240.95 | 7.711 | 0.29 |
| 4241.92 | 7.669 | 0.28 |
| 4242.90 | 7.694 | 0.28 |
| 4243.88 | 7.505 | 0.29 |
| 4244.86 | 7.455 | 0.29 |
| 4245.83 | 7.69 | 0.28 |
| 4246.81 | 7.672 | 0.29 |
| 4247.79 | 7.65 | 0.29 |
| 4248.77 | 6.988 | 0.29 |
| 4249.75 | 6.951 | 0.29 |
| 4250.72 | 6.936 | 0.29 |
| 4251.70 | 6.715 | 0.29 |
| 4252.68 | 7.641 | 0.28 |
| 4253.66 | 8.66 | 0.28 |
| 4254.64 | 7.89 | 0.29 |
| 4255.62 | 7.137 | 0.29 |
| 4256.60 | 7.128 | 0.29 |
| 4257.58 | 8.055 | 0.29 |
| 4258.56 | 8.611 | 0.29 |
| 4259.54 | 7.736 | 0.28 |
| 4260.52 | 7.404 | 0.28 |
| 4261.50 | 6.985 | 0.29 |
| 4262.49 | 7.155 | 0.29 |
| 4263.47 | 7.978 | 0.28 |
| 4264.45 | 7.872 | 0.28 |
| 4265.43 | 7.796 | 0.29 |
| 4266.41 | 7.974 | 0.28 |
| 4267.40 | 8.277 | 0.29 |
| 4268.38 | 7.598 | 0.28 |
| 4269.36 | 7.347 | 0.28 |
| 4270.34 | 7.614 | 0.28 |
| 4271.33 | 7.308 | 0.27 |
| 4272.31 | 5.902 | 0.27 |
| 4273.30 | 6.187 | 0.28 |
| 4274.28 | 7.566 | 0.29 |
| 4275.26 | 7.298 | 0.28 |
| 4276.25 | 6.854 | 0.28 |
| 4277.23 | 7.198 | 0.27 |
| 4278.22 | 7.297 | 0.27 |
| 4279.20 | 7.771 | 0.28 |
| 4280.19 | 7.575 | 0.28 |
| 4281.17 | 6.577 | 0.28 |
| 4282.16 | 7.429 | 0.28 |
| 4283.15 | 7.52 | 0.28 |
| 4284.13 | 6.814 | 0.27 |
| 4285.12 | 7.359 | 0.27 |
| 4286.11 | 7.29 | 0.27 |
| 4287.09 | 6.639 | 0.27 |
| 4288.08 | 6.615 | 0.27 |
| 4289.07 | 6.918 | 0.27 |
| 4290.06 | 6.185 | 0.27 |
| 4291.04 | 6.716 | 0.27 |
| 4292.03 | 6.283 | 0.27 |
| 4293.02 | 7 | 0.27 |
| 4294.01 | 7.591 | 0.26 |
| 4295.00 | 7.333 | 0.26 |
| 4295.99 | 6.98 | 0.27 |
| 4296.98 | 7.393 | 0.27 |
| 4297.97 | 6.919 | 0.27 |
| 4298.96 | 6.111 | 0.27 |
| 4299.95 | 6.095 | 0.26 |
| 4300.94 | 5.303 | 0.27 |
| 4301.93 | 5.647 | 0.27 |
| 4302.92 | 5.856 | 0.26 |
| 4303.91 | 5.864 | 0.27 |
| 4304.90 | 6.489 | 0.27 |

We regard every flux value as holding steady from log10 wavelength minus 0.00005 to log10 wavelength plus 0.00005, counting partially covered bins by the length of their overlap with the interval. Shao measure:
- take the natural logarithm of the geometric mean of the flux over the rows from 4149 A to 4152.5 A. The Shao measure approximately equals 2.05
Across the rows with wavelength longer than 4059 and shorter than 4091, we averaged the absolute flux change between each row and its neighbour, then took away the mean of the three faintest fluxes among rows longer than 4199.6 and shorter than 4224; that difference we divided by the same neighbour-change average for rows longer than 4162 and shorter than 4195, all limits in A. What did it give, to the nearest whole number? -19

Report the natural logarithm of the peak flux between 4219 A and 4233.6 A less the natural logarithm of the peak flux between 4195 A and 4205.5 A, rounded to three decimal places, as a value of 0.025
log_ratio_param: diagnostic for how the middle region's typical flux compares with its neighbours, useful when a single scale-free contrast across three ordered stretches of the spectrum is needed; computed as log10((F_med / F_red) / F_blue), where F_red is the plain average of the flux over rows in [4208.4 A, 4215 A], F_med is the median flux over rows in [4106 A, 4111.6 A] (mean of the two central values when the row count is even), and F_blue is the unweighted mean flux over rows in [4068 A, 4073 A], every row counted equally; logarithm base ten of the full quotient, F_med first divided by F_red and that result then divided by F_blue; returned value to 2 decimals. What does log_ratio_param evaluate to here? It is -0.88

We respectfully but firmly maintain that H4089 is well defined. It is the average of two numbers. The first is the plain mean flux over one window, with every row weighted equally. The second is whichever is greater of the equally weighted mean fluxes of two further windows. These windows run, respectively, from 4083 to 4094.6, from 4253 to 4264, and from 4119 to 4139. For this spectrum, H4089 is 7.9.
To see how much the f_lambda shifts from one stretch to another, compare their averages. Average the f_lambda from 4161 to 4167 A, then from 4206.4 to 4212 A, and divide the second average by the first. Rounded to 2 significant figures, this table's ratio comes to 0.98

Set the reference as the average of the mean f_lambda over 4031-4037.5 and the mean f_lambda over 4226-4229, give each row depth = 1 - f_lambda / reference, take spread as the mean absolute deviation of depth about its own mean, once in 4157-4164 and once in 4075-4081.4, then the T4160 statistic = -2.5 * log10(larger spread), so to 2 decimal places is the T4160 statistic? 3.14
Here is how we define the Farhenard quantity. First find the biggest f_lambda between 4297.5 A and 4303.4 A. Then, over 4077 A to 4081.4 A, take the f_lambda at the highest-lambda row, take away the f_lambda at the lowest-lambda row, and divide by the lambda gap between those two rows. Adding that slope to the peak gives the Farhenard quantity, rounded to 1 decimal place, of 6.9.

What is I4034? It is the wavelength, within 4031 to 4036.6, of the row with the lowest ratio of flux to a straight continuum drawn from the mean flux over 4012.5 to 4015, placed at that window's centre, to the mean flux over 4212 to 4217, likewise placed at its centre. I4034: 4034.25 A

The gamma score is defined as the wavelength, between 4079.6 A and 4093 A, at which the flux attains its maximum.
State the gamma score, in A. 4089.43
